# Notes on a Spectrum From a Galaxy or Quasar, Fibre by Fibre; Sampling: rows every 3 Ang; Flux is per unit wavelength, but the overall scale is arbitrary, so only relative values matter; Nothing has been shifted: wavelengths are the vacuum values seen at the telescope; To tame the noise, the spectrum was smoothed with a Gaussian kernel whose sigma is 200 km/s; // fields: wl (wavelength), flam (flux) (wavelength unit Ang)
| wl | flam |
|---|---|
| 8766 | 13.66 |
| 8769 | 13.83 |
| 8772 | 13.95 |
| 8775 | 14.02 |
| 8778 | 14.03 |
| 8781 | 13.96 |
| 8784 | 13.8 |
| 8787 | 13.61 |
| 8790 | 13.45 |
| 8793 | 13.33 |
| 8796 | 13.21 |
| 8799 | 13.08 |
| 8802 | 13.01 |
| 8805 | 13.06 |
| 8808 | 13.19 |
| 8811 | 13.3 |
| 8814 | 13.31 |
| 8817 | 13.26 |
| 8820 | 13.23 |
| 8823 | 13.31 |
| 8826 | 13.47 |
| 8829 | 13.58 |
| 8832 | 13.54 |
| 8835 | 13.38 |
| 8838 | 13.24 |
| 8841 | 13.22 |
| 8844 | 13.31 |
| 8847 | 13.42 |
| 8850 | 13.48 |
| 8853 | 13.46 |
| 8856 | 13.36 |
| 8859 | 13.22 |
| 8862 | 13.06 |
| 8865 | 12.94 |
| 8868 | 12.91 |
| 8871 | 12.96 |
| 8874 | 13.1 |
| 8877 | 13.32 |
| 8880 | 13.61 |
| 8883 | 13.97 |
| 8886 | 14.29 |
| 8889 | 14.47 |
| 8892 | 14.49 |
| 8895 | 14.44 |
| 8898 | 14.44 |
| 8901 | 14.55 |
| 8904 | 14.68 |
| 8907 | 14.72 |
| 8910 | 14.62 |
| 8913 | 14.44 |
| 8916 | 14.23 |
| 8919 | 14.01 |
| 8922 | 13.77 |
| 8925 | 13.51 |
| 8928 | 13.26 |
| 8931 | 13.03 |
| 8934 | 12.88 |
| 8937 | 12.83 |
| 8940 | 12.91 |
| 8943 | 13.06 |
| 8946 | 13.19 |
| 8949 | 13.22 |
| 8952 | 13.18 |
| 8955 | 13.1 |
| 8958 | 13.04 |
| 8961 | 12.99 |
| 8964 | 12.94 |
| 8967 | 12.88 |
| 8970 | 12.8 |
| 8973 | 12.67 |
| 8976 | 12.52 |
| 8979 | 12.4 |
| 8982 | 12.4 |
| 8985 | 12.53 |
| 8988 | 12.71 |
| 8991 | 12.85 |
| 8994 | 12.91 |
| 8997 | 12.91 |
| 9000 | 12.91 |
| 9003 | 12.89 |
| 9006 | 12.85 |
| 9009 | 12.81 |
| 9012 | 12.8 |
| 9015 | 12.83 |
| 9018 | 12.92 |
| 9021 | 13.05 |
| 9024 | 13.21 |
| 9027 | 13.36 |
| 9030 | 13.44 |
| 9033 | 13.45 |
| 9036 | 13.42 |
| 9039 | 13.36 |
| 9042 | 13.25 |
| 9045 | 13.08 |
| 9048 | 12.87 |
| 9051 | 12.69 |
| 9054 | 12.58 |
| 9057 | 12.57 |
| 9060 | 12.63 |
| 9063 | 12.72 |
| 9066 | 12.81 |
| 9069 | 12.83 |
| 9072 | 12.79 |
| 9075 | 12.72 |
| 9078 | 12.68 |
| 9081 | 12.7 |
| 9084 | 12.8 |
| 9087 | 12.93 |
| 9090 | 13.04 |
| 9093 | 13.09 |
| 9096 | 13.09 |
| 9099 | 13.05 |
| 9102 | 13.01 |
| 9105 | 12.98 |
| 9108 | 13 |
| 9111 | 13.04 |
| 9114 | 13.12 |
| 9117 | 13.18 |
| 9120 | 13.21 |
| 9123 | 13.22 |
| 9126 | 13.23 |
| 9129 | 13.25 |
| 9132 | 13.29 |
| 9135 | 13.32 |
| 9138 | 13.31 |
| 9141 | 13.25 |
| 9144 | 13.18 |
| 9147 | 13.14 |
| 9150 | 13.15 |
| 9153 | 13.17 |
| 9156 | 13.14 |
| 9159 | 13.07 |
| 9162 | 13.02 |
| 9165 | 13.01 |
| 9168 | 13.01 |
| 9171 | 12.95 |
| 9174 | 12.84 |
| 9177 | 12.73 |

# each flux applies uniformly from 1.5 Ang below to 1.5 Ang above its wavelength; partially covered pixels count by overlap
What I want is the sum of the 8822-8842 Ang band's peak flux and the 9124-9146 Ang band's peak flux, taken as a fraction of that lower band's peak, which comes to 1.98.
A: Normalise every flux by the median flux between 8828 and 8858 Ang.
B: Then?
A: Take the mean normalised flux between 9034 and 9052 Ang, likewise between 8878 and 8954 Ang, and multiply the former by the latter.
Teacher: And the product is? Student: 1.01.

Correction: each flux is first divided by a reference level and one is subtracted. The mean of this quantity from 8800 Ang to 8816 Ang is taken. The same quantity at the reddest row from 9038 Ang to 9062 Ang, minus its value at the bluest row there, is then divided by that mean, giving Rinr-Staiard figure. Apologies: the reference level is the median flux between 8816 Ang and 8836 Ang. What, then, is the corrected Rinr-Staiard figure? 3.5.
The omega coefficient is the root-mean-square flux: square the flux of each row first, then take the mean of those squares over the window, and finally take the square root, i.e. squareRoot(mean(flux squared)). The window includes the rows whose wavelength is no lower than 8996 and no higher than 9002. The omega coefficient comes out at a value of 12.9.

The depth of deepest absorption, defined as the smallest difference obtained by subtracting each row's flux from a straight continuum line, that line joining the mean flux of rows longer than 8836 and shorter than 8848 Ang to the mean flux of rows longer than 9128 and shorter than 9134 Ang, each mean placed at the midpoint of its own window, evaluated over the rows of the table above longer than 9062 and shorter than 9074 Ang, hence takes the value 0.45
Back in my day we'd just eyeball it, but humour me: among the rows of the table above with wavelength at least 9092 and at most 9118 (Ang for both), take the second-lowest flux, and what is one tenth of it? 1.30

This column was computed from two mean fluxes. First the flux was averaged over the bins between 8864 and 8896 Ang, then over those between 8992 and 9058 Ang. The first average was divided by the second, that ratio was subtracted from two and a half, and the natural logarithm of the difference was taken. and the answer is 0.37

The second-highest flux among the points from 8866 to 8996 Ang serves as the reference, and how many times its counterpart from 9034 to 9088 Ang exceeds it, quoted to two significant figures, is 0.91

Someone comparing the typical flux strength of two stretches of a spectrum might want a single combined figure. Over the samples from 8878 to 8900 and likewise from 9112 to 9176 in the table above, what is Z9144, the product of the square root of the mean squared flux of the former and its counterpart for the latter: 187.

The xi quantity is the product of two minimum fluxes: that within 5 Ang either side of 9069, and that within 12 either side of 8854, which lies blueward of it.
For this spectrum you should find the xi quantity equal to 166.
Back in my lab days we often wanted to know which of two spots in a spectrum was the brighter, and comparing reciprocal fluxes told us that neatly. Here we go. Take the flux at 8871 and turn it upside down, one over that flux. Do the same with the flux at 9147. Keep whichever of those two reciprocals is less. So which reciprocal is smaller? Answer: 0.0761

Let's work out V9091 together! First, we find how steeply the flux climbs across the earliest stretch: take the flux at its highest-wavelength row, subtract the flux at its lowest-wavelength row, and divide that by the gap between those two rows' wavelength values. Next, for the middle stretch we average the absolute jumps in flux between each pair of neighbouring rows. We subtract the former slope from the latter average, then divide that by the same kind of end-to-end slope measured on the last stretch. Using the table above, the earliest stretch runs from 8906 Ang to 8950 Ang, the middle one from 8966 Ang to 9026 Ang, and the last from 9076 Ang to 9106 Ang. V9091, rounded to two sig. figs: 10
